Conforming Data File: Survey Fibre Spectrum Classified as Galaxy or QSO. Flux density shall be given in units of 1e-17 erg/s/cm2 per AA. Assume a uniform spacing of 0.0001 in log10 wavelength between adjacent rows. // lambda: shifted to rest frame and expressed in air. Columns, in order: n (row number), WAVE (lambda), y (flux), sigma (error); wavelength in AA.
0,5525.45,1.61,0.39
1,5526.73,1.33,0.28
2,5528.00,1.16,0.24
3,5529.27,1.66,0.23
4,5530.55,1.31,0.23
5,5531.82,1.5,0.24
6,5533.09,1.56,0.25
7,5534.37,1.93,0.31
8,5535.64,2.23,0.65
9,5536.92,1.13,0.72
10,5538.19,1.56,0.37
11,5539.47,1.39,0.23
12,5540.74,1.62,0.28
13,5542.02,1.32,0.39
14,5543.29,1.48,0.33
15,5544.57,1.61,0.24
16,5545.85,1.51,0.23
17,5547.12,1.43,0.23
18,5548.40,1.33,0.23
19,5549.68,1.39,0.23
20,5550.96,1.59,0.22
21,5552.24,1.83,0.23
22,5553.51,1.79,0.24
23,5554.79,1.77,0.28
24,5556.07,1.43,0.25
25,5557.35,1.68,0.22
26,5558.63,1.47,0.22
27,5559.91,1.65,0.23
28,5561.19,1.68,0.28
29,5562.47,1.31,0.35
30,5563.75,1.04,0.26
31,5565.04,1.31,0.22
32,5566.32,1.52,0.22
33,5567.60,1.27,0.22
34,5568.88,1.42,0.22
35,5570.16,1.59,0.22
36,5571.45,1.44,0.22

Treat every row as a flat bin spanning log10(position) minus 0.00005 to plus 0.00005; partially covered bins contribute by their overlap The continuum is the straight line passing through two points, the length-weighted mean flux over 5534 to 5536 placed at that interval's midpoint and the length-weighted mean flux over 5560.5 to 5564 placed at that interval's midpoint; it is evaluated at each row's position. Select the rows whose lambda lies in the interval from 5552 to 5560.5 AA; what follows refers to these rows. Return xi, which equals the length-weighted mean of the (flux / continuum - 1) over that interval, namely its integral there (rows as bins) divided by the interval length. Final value 0.07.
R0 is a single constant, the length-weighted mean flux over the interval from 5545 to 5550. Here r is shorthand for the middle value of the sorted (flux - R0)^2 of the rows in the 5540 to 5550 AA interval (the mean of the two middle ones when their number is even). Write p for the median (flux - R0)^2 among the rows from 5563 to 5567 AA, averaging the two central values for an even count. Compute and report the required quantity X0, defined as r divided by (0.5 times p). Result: 1.2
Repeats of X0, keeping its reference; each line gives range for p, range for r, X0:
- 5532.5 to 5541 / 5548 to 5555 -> 3.8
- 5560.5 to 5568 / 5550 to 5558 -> 10.0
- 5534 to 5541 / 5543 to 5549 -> 0.2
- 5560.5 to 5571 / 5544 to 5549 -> 0.9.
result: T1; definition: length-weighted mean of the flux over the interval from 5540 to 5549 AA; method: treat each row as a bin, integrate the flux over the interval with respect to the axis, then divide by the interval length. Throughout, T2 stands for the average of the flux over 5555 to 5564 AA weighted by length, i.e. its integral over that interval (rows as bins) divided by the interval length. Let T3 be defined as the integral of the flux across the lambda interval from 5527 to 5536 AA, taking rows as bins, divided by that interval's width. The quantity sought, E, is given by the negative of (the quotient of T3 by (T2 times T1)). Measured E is -0.72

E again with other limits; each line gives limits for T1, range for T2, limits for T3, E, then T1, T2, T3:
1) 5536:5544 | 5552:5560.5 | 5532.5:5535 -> -0.73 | 1.446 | 1.65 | 1.74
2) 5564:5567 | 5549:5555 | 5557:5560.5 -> -0.70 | 1.362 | 1.67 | 1.59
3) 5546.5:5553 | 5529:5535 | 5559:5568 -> -0.58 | 1.520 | 1.59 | 1.40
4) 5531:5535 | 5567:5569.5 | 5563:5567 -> -0.58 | 1.647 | 1.35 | 1.29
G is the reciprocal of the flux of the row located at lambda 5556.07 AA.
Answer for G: 0.70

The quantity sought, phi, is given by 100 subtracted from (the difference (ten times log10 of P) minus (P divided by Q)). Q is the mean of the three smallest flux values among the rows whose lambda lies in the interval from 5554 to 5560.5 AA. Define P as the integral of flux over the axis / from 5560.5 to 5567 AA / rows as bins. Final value -96.4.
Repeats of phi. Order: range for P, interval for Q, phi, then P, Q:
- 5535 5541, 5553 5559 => -96.4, 9.5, 1.53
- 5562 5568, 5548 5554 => -96.5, 7.7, 1.44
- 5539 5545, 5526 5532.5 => -97.5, 8.9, 1.27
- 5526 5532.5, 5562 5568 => -97.9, 9.1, 1.21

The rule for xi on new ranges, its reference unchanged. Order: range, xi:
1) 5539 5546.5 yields -0.21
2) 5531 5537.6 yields -0.21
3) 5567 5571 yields 0.19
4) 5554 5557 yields 0.04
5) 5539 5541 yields -0.24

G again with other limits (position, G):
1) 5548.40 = 0.75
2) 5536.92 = 0.88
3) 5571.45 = 0.69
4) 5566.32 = 0.66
